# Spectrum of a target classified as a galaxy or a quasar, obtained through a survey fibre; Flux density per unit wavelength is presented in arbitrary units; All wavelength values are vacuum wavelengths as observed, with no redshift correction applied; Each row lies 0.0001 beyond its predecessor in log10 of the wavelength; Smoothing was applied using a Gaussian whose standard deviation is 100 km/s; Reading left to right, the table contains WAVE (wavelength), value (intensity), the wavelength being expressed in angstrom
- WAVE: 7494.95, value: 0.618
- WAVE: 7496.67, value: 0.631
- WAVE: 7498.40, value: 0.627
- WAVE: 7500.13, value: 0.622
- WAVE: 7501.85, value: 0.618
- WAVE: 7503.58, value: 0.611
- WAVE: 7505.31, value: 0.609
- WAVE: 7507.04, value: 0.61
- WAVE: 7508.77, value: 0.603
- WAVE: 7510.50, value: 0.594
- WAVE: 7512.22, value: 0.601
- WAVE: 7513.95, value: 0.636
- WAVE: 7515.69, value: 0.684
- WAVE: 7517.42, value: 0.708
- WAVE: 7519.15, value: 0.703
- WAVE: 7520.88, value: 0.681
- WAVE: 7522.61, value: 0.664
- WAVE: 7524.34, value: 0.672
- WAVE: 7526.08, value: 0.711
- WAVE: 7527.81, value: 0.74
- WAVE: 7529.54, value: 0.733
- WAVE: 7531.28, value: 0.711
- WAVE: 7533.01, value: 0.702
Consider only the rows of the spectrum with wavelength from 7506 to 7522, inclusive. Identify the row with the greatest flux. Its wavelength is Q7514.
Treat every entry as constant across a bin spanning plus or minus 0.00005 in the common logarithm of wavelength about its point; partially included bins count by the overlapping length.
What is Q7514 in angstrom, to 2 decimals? 7517.42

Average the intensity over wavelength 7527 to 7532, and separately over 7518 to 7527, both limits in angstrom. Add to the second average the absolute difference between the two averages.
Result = 0.728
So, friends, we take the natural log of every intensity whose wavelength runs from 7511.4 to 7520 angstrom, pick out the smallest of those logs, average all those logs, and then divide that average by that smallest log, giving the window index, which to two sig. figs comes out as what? 0.80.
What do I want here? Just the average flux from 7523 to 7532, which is 0.71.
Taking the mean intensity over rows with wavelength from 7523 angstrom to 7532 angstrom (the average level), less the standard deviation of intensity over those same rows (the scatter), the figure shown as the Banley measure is 0.69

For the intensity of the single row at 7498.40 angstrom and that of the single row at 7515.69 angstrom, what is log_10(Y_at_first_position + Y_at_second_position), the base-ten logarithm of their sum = 0.118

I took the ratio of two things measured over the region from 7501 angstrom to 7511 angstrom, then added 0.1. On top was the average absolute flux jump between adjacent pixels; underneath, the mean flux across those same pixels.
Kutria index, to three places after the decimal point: 0.109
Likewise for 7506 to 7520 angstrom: 0.130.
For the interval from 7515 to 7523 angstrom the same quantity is 0.125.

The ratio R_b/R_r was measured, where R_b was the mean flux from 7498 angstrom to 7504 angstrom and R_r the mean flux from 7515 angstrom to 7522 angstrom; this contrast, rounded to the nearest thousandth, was 0.893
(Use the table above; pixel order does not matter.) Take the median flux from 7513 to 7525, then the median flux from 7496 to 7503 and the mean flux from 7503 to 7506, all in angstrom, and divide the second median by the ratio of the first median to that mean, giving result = 0.559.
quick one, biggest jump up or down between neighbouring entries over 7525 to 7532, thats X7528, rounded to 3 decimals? 0.029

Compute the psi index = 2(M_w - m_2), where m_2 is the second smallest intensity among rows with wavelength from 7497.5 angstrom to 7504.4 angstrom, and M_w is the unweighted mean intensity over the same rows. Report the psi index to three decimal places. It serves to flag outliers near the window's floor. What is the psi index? 0.003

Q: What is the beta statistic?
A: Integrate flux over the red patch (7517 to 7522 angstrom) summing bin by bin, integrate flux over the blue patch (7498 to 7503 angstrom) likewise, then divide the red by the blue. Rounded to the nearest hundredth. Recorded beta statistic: 1.12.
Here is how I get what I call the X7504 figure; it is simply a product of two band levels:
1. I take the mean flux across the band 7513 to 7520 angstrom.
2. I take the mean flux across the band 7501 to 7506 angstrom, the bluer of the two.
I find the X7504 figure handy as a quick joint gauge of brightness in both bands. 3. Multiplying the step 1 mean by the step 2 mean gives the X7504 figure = 0.42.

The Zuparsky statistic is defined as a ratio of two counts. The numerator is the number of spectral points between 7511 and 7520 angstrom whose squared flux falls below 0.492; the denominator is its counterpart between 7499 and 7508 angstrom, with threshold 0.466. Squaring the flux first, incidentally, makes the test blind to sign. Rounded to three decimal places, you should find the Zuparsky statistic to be 0.600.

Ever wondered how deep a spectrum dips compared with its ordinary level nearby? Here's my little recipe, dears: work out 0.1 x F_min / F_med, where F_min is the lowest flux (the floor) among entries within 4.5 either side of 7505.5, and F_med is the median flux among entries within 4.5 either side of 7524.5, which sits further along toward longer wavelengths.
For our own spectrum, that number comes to 0.0885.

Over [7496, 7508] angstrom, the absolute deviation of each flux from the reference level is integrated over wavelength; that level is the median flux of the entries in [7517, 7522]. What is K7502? 1.02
